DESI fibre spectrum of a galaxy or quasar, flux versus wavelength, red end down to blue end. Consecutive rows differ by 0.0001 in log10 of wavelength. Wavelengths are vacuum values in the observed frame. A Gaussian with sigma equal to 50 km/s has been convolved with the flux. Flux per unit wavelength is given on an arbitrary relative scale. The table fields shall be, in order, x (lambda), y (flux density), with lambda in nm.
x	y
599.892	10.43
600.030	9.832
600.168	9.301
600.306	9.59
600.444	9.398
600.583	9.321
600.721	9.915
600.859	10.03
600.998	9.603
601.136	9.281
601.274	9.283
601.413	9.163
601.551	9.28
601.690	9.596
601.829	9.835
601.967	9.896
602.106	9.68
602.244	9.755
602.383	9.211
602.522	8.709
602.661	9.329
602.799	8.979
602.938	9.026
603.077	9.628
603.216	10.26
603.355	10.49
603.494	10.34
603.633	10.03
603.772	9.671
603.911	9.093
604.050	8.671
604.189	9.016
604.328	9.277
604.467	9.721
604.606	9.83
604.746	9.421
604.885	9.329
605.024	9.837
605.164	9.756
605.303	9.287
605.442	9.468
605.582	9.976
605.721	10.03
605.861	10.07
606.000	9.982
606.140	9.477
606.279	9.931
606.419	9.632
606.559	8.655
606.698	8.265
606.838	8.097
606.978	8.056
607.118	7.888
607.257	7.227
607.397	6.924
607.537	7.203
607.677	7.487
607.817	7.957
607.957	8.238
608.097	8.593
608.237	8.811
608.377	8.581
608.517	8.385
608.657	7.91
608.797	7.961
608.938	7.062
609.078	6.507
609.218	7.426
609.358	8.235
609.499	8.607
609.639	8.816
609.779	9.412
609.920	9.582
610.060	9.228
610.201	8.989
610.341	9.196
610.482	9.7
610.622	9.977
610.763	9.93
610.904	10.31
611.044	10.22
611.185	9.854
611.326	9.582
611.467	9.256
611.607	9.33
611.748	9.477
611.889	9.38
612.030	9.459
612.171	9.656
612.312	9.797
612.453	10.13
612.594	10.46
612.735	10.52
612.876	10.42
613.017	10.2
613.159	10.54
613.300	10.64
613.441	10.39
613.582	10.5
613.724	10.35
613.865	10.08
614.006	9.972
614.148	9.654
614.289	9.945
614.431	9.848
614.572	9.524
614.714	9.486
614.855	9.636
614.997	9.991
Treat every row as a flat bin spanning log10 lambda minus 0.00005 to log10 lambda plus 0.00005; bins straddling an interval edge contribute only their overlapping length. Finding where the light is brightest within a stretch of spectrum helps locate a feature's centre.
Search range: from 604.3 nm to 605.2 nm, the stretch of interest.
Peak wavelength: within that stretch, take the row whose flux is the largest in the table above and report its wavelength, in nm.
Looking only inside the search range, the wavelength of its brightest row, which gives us 605.024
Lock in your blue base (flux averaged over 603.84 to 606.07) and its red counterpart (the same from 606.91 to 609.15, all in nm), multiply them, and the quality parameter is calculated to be 74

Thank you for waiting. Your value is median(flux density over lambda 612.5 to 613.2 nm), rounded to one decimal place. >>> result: 10.5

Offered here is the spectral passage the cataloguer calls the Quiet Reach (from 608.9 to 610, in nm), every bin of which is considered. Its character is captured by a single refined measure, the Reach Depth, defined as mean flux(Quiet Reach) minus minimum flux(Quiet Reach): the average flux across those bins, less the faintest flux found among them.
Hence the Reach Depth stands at 1.7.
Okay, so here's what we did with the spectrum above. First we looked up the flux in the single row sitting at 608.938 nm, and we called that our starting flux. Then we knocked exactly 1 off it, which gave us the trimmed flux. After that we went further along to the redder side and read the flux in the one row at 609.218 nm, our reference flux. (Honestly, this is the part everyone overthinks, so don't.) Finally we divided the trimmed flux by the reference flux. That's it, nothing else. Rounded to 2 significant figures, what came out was 0.82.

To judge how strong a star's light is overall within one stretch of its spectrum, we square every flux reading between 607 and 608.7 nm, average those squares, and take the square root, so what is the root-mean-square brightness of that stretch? 7.96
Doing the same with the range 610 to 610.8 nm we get 9.51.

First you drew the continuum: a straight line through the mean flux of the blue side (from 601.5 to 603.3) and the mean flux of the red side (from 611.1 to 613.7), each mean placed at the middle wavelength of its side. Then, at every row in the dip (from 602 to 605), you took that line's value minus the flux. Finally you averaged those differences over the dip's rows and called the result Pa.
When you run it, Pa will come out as 0.03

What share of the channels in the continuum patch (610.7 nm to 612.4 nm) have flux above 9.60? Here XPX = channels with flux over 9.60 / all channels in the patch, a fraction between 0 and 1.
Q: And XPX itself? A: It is 0.50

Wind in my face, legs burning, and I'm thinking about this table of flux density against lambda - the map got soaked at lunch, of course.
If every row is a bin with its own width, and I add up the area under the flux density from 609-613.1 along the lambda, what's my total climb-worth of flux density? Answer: 39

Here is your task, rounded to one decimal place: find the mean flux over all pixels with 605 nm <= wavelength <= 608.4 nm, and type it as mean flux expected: 8.8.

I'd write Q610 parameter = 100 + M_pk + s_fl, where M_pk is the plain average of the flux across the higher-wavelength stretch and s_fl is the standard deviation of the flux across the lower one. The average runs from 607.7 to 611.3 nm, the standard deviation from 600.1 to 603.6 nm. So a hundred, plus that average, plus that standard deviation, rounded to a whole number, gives 109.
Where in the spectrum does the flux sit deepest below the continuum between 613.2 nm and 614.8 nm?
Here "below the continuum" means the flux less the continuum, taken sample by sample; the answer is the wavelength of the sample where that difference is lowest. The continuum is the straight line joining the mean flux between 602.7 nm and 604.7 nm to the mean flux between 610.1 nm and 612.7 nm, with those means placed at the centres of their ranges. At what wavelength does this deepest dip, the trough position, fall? 614.714 nm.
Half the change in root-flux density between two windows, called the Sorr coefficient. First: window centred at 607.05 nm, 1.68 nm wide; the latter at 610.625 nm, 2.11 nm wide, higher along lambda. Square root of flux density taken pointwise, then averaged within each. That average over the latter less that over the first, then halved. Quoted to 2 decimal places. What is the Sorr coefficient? 0.12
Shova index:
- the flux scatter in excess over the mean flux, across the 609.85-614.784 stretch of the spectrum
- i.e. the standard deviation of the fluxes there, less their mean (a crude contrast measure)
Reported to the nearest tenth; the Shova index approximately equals -9.4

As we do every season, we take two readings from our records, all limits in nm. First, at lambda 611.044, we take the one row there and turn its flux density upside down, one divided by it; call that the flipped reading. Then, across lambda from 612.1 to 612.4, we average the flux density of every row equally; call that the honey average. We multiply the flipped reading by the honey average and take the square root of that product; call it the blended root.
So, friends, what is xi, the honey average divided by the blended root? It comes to 10.0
